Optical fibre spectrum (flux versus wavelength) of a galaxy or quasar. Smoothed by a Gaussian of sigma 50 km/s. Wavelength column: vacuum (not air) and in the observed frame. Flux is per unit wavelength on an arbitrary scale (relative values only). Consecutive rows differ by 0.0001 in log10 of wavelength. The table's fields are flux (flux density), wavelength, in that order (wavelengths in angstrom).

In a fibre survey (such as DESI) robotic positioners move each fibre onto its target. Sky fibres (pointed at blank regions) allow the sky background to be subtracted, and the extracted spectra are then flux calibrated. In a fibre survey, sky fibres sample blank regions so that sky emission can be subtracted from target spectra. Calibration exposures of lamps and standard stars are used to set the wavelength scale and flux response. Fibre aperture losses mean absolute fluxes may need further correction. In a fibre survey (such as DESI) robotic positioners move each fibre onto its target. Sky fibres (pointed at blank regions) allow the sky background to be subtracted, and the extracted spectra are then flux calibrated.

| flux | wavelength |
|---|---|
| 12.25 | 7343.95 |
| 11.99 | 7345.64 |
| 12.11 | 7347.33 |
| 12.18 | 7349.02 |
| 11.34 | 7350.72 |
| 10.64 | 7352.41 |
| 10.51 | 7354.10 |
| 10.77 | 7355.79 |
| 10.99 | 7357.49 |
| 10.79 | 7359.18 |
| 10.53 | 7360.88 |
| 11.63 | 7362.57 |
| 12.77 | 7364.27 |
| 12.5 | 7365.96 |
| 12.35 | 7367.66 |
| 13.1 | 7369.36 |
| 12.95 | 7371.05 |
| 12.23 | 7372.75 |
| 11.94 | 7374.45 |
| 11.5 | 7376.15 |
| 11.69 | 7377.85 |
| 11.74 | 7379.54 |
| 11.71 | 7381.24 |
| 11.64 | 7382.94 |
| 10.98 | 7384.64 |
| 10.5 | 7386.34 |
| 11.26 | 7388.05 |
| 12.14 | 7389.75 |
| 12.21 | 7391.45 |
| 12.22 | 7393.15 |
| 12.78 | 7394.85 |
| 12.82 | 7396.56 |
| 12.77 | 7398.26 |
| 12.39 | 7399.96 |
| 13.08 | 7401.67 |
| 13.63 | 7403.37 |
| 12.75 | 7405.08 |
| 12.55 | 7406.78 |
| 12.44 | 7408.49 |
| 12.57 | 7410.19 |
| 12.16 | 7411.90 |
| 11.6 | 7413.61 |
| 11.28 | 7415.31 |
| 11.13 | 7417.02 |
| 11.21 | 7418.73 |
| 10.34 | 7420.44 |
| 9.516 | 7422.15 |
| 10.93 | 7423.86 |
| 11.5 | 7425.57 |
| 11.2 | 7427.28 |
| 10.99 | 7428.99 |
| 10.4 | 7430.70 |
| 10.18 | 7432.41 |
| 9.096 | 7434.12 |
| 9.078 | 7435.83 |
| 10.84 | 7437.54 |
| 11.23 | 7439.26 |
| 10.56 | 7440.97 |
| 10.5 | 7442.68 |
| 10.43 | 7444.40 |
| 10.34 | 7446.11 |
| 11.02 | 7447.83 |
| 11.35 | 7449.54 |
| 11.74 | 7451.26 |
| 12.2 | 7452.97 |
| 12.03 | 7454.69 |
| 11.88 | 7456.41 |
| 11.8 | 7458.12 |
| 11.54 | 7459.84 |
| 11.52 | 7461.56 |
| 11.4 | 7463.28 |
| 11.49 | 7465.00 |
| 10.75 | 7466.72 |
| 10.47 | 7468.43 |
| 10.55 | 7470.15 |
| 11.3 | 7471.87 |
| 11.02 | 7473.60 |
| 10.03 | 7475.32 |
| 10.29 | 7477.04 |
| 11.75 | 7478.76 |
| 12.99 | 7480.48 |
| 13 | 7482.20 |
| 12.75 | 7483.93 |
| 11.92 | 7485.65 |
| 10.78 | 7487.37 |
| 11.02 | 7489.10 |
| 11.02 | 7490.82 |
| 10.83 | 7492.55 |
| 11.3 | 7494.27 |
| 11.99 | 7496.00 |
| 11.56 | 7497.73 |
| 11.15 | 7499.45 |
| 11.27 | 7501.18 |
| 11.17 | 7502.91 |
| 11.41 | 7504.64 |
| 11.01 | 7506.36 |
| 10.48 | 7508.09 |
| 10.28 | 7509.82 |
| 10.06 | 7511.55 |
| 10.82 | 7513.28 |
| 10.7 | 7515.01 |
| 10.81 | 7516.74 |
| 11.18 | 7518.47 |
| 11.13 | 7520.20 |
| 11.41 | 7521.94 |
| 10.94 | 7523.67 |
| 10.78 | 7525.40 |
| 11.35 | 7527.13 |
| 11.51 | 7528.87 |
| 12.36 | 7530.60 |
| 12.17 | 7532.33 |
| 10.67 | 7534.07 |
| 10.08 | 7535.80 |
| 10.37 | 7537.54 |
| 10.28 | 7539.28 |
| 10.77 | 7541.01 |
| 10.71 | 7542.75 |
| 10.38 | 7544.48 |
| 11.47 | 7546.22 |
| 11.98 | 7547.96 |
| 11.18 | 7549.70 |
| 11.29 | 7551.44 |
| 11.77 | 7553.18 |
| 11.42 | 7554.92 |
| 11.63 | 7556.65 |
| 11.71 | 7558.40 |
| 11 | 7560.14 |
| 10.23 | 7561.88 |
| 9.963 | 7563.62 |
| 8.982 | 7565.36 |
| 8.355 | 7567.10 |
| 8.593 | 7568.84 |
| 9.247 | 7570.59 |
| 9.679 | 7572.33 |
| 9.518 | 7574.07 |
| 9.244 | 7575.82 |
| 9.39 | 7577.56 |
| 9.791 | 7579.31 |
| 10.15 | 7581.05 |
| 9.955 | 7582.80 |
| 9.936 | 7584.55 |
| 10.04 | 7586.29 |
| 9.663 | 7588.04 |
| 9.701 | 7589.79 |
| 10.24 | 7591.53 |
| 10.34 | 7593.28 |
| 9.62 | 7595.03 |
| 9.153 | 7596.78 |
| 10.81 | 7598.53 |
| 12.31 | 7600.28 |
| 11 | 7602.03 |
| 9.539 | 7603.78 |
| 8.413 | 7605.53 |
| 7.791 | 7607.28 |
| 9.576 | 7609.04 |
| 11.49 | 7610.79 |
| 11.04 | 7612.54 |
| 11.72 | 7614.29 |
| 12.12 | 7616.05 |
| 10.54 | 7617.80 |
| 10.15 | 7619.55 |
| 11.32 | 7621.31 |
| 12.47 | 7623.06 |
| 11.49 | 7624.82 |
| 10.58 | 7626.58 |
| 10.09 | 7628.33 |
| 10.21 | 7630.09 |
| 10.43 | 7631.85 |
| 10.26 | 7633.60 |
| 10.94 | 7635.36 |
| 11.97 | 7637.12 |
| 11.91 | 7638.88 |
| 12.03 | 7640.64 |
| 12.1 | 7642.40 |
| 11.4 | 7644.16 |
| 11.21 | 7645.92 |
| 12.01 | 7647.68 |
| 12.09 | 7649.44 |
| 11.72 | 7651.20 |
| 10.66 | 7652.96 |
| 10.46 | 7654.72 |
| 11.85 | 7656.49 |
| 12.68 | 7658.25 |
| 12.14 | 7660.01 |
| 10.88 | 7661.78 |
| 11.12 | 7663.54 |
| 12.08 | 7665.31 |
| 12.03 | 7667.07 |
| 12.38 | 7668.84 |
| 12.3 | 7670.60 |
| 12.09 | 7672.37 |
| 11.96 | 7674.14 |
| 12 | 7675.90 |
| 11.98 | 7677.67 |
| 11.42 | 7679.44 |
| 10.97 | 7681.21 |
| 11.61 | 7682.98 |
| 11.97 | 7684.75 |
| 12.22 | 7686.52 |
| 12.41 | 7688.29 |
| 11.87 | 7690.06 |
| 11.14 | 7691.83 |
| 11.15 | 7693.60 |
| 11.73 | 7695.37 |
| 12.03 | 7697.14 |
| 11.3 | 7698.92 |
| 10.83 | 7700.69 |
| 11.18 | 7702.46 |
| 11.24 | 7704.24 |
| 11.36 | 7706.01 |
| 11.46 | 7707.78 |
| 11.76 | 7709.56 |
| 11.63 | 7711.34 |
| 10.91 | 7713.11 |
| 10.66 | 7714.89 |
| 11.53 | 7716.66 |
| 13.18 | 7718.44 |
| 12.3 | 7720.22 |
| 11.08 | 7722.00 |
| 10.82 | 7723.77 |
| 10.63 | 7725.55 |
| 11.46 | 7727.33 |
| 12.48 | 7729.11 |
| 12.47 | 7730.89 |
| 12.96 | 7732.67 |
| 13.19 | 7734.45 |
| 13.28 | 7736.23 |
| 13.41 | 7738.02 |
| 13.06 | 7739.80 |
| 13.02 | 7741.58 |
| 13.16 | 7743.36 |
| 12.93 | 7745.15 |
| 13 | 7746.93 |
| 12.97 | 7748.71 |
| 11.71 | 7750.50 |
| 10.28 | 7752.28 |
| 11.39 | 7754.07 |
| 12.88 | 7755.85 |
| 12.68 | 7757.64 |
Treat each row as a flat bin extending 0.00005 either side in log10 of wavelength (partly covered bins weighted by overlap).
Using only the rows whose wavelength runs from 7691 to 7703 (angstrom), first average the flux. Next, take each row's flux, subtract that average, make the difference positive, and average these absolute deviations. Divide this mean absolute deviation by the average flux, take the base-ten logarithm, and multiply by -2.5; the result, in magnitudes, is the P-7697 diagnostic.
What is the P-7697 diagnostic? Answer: 3.91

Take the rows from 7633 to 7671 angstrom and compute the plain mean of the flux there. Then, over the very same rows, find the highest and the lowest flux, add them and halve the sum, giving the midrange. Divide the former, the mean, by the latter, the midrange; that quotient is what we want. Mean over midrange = 1.02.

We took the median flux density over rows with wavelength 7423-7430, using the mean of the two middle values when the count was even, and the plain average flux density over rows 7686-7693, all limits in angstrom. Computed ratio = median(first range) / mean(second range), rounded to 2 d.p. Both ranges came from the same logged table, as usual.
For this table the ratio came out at 0.93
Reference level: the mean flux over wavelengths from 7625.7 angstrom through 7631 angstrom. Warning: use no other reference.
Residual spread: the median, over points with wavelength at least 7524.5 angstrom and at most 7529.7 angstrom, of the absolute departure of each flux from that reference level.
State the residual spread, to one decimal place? 1.1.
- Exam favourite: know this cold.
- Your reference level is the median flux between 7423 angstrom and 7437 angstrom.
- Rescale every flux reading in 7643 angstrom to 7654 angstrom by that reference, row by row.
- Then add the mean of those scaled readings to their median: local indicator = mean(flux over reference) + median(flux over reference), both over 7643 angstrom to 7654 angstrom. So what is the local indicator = 2.16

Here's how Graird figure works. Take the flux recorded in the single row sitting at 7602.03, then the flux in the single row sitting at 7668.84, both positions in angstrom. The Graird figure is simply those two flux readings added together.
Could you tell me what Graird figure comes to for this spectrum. 23.4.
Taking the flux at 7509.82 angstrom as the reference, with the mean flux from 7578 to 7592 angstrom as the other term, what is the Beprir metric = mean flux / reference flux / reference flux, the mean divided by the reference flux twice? 0.094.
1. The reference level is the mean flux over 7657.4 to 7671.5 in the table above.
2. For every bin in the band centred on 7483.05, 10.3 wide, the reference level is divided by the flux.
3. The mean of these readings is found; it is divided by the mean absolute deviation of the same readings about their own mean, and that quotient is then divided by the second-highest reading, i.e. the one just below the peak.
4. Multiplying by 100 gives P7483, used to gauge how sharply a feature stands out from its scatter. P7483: 1651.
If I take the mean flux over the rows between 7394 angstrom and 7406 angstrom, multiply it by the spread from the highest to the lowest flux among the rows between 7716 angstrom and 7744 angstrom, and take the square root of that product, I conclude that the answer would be 6.0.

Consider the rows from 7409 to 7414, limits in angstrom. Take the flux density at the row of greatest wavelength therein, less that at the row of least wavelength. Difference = -1.0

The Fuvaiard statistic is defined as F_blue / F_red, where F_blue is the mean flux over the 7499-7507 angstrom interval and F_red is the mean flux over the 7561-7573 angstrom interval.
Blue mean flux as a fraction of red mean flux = 1.21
